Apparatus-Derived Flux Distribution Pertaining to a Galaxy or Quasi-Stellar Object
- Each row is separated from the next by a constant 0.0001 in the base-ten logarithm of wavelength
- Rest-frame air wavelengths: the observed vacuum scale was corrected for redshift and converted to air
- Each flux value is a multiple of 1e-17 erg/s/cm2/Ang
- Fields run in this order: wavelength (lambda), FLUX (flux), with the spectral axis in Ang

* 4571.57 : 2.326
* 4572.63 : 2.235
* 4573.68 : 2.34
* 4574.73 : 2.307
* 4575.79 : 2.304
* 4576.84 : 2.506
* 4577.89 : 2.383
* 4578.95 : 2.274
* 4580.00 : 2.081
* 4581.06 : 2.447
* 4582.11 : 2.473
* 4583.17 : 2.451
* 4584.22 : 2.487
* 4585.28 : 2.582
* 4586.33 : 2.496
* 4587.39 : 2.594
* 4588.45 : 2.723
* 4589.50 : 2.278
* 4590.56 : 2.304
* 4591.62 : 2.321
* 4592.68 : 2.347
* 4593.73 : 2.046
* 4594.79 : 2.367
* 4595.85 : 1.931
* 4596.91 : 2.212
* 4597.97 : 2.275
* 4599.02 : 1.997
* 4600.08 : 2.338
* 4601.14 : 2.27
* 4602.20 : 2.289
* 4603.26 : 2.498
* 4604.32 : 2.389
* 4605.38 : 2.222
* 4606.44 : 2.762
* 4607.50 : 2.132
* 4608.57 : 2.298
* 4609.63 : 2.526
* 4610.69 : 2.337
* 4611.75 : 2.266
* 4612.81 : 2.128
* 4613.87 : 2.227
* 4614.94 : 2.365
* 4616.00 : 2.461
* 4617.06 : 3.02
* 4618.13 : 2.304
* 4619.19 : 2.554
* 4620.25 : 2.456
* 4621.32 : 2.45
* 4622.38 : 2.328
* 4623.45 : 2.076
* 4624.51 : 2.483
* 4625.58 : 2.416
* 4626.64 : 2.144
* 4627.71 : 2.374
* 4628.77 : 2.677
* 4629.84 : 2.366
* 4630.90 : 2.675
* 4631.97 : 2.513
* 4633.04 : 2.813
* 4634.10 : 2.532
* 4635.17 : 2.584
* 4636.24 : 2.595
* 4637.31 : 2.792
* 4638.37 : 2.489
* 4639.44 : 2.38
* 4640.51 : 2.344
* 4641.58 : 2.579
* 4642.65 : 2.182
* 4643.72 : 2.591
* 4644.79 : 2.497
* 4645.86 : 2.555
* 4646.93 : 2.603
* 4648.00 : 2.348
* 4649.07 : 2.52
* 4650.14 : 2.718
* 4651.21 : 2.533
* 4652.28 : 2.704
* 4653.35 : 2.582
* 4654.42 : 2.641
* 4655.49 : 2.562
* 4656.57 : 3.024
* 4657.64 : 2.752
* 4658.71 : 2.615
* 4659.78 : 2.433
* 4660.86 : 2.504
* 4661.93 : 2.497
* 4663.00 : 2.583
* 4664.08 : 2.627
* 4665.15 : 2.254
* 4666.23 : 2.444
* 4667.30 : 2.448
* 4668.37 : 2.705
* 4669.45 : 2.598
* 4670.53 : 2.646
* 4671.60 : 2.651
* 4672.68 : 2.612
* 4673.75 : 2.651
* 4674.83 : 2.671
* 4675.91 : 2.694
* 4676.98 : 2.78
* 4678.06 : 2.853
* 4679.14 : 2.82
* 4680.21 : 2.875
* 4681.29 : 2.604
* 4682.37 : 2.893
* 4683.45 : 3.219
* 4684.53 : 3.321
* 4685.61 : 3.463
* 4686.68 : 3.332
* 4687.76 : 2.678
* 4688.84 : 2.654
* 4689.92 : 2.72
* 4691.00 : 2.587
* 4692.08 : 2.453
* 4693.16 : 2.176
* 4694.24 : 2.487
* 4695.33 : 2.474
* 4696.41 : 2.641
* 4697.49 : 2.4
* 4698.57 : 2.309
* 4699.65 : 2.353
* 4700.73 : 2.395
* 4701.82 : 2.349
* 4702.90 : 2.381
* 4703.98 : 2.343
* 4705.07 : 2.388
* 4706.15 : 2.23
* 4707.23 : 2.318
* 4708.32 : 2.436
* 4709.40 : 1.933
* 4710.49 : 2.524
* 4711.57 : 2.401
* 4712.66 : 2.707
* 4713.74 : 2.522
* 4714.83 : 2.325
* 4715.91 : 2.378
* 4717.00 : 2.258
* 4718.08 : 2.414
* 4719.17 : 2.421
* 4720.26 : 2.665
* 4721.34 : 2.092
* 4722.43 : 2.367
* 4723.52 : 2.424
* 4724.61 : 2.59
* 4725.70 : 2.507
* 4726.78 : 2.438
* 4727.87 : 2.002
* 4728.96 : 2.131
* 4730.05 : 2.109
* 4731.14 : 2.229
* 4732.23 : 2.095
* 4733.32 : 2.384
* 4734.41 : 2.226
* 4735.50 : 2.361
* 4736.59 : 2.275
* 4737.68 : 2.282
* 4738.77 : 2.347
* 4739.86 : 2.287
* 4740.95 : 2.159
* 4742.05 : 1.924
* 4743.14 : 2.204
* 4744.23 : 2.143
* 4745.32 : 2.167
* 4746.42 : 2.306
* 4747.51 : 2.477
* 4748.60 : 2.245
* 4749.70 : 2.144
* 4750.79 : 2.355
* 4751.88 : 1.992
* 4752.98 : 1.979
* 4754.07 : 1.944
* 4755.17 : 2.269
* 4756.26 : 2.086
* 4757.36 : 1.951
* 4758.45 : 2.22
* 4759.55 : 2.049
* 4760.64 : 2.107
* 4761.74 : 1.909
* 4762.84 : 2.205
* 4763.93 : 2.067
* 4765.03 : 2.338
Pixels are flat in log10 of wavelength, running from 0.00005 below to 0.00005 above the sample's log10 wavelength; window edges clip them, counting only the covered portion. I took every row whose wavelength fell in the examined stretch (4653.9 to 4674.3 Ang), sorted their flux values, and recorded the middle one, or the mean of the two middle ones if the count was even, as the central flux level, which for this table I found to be 2.61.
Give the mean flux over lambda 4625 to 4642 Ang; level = 2.52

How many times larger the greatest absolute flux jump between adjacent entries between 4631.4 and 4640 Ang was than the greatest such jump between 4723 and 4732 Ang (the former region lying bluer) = 0.69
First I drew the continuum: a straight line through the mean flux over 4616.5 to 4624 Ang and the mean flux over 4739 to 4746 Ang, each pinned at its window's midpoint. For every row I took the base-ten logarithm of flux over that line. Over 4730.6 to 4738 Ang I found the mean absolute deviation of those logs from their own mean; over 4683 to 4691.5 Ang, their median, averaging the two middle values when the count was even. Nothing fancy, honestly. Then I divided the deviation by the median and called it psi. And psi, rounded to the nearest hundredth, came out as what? 0.13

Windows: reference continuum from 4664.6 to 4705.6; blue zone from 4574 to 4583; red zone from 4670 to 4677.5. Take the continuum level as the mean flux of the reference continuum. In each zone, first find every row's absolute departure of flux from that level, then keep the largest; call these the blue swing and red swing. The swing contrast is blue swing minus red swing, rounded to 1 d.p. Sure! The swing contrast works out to 0.4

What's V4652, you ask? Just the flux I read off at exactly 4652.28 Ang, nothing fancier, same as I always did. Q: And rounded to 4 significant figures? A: 2.704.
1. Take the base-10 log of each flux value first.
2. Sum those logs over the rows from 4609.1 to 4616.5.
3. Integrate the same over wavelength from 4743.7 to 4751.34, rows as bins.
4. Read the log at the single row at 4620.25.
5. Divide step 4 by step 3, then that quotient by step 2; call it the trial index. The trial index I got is 0.056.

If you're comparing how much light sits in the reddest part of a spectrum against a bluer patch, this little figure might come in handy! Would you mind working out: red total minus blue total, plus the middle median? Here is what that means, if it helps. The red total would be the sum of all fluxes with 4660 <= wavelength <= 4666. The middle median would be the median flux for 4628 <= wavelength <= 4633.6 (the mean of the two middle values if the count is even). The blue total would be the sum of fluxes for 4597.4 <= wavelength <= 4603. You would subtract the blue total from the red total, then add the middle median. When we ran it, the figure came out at 4.0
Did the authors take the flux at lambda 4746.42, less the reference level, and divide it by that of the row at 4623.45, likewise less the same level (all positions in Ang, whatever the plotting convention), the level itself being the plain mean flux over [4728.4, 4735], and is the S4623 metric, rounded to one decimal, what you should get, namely -0.9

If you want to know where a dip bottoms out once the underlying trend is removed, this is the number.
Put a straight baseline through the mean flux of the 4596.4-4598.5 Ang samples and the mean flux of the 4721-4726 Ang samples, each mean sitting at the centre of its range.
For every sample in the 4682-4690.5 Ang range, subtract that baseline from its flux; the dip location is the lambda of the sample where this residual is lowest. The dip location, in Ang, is 4688.84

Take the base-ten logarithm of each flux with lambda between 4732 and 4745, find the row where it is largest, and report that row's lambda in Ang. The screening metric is 4733.32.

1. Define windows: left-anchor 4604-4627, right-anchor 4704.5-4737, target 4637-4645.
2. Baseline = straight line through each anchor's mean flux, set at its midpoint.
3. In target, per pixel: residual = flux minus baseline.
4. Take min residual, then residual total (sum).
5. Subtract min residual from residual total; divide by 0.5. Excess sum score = 2.2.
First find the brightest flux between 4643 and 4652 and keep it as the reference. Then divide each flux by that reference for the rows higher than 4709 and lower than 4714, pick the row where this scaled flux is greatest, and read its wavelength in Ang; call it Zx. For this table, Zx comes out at 4712.66 Ang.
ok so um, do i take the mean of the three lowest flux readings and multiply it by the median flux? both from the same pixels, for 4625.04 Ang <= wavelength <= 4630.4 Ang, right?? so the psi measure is 5.4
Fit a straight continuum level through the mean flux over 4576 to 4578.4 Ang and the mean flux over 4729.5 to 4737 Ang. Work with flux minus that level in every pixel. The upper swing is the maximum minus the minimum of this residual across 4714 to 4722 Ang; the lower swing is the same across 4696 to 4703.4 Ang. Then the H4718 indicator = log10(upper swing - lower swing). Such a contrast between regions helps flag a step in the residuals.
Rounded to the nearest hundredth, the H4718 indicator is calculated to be -0.62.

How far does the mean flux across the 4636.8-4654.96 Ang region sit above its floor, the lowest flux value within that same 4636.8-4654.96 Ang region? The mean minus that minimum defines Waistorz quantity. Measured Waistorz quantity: 0.35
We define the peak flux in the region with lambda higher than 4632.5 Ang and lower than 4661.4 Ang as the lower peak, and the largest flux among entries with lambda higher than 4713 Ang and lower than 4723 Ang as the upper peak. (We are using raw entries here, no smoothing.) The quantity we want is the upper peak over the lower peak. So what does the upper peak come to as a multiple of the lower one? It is 0.88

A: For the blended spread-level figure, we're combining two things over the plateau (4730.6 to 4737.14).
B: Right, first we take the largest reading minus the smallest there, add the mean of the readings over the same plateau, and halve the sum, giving 1.28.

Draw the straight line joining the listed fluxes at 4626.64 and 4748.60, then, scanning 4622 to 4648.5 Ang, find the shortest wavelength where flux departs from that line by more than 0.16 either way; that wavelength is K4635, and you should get 4622.38 Ang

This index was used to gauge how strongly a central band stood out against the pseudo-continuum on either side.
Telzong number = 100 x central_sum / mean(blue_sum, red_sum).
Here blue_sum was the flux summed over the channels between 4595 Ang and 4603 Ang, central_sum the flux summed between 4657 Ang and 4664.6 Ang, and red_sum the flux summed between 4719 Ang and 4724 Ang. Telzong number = 132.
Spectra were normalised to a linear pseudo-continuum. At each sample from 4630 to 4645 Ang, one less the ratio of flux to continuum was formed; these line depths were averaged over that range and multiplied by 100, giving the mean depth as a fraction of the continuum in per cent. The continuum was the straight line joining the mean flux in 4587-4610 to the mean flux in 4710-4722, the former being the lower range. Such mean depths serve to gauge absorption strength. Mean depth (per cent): -7.7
